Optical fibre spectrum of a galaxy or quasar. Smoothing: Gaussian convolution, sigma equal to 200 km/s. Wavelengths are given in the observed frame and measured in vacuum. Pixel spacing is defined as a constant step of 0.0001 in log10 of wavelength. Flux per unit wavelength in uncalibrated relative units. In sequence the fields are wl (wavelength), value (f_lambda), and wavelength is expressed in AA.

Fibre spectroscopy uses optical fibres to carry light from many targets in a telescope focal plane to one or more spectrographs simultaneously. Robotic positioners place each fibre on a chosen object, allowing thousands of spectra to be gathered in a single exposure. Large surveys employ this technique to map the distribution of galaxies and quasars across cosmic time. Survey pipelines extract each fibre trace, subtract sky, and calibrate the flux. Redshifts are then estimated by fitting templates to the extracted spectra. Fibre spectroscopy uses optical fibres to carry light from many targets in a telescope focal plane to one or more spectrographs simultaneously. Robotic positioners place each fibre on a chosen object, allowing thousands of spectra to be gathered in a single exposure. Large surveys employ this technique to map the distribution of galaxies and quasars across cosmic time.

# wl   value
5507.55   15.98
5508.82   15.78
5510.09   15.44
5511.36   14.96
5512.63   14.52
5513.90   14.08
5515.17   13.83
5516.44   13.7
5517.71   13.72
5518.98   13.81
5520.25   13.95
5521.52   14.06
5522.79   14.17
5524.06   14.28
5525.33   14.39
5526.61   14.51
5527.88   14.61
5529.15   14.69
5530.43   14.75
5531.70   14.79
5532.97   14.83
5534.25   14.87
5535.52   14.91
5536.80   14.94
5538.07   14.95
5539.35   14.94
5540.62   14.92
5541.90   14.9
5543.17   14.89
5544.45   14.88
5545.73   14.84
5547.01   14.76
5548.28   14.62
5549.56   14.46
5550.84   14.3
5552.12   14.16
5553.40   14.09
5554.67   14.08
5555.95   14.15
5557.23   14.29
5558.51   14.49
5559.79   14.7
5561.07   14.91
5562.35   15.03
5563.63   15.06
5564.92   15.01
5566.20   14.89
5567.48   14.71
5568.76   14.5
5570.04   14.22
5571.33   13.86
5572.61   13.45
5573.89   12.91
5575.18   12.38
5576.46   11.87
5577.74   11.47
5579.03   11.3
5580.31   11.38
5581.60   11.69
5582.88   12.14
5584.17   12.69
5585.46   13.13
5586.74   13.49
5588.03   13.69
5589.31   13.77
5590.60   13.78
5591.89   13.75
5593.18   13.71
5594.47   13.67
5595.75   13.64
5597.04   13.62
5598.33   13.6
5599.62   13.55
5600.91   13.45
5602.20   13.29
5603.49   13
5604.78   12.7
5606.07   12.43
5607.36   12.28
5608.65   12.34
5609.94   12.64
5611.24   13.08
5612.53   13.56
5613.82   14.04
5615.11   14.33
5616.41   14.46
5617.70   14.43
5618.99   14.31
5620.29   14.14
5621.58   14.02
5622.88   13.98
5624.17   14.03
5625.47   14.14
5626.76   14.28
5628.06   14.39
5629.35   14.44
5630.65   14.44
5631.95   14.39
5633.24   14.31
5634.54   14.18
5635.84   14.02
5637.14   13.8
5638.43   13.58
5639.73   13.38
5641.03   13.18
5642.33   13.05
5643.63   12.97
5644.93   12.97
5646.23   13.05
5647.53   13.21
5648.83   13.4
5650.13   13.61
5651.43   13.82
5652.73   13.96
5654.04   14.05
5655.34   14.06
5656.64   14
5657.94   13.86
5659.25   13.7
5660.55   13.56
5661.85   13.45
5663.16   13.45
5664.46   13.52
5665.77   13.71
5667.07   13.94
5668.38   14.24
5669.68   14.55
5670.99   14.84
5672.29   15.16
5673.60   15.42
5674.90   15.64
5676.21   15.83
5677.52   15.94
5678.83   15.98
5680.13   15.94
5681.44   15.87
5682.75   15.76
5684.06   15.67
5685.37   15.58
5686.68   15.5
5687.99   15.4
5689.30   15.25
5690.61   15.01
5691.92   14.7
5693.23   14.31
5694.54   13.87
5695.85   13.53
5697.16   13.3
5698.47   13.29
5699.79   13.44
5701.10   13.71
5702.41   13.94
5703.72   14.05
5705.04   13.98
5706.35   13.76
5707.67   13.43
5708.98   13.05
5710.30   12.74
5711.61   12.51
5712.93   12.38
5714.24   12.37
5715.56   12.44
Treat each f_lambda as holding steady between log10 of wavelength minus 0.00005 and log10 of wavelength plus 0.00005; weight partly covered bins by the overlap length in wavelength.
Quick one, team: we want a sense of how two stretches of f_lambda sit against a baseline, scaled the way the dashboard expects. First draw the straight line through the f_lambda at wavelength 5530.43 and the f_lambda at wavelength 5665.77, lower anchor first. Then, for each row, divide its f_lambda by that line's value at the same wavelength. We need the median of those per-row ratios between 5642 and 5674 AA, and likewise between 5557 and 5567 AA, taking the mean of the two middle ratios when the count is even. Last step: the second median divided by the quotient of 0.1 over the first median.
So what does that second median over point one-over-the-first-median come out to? 10.3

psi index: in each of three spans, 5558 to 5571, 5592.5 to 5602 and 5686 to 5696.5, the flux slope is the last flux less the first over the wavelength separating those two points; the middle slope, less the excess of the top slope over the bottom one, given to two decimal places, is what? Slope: 0.16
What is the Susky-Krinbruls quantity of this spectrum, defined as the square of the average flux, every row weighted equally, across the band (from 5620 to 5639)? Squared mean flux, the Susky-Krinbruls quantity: 200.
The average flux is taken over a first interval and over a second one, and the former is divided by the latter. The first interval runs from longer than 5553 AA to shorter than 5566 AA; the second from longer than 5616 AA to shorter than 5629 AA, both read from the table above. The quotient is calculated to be 1.03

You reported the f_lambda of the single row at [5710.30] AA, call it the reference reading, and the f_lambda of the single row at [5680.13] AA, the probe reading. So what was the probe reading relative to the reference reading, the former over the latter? 1.25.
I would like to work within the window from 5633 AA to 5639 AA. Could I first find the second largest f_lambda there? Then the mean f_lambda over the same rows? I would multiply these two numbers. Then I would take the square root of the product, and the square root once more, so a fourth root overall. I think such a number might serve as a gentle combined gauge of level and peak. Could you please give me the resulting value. 3.75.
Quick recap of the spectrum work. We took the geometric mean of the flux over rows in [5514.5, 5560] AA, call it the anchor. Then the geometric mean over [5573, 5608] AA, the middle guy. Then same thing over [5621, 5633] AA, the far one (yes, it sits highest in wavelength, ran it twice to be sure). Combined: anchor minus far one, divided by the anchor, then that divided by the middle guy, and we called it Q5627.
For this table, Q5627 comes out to 0.001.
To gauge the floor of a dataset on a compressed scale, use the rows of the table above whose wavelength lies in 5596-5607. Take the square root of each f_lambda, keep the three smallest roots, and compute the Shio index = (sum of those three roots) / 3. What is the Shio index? 3.56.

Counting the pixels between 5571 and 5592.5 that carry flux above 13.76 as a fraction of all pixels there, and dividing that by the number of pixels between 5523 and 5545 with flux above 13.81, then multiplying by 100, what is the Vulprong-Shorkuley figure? 1.04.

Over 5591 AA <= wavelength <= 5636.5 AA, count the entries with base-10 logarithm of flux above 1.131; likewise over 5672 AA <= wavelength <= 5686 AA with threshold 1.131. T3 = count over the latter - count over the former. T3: -15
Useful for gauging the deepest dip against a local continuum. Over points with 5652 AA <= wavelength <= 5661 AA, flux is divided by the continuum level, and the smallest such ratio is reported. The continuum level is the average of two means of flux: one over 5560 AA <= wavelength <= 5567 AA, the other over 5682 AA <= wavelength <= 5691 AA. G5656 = 0.89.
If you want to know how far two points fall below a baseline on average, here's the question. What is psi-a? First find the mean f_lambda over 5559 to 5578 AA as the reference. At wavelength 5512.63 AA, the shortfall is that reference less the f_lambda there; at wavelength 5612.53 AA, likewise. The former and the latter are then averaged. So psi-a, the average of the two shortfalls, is -0.1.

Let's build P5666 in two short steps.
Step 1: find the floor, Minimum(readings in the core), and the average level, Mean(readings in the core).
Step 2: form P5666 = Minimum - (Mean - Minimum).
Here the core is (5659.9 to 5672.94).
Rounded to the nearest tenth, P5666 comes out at 12.9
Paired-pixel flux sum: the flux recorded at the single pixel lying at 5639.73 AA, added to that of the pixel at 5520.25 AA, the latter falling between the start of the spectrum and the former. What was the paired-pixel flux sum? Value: 27.3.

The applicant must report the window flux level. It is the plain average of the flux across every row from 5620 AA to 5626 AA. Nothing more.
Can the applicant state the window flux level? 14.1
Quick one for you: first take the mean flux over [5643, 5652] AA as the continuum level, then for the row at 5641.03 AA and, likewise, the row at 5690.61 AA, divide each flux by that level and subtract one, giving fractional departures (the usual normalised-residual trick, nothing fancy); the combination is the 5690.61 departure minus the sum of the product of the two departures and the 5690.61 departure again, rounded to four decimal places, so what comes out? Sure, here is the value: 0.0011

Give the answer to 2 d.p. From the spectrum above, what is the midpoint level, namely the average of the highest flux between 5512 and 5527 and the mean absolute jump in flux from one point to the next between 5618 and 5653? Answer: 7.32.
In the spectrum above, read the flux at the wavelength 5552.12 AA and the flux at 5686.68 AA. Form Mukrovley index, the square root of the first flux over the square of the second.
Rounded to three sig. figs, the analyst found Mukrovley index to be 0.243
